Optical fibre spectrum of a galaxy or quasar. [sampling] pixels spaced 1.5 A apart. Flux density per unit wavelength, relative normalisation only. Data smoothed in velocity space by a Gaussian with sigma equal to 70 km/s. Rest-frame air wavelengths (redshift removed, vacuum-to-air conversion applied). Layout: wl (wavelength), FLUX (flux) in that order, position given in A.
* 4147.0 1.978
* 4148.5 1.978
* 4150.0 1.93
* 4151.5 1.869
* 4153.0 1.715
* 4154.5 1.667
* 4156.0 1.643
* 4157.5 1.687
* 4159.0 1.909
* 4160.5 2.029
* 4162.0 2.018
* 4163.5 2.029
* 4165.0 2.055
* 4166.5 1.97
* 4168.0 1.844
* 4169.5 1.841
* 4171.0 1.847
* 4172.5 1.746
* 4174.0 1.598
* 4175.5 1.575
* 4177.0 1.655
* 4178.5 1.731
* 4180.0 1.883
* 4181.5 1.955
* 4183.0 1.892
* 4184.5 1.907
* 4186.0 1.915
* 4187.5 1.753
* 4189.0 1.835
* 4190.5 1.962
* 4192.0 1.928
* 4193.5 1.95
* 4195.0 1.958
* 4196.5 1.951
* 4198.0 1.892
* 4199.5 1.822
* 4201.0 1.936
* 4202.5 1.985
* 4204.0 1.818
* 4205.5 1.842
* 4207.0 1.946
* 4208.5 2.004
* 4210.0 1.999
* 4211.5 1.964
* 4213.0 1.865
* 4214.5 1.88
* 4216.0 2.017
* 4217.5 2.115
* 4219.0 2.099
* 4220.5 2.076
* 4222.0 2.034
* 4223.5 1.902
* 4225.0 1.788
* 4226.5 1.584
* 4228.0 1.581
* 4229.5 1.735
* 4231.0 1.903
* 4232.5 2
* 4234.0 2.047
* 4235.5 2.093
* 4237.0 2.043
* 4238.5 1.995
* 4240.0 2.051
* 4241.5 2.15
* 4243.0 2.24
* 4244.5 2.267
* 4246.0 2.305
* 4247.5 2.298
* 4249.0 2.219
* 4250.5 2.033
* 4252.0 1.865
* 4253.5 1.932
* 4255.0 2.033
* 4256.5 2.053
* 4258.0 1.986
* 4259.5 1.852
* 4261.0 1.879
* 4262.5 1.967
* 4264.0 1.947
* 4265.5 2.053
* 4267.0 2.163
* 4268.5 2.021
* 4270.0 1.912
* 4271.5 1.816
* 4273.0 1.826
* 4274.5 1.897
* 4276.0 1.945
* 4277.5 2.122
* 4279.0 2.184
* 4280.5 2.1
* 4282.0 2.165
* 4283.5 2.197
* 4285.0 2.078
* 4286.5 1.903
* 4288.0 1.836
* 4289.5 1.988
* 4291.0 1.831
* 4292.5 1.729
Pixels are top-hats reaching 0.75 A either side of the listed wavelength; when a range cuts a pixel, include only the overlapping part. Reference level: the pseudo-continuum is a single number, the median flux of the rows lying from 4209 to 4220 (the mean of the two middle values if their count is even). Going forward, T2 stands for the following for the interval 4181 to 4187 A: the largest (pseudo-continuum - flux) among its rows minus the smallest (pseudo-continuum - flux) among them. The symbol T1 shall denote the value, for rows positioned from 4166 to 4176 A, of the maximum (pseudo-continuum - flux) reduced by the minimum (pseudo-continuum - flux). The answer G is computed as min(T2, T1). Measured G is 0.063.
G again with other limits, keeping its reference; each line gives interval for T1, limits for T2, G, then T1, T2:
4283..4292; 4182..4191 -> 0.209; 0.4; 0.21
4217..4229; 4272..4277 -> 0.119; 0.5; 0.12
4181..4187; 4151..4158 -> 0.063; 0.1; 0.23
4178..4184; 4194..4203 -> 0.163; 0.2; 0.16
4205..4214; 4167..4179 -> 0.162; 0.2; 0.27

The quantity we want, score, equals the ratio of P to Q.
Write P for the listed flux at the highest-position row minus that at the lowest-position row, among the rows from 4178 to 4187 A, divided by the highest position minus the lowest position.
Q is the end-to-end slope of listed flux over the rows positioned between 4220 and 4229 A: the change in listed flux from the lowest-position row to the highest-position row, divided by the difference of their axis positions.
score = -0.4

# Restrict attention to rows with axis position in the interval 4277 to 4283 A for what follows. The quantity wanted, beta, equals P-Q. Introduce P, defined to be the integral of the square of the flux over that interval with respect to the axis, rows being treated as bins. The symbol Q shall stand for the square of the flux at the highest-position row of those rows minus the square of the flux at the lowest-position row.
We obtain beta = 27.5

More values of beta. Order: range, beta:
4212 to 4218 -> 22.2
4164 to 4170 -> 23.4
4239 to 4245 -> 27.3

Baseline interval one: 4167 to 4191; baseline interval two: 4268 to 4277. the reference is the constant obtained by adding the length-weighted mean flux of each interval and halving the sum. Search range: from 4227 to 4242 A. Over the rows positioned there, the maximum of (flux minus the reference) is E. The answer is 0.29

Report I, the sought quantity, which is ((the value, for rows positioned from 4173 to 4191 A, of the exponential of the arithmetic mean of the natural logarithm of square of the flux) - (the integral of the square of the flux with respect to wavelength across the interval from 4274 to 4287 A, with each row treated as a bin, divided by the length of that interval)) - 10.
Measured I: -11.07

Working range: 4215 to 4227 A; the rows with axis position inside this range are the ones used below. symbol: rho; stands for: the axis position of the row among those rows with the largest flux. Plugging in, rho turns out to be 4217.5 A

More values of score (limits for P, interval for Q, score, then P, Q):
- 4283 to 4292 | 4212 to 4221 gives -1.7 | -0.049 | 0.03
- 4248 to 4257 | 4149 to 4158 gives 0.7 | -0.022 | -0.03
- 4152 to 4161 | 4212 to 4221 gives 1.5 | 0.042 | 0.03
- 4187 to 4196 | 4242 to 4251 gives -1.0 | 0.027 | -0.03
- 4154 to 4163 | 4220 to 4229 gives -0.7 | 0.047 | -0.07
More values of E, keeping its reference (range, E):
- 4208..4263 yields 0.45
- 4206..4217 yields 0.16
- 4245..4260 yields 0.45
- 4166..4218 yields 0.26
